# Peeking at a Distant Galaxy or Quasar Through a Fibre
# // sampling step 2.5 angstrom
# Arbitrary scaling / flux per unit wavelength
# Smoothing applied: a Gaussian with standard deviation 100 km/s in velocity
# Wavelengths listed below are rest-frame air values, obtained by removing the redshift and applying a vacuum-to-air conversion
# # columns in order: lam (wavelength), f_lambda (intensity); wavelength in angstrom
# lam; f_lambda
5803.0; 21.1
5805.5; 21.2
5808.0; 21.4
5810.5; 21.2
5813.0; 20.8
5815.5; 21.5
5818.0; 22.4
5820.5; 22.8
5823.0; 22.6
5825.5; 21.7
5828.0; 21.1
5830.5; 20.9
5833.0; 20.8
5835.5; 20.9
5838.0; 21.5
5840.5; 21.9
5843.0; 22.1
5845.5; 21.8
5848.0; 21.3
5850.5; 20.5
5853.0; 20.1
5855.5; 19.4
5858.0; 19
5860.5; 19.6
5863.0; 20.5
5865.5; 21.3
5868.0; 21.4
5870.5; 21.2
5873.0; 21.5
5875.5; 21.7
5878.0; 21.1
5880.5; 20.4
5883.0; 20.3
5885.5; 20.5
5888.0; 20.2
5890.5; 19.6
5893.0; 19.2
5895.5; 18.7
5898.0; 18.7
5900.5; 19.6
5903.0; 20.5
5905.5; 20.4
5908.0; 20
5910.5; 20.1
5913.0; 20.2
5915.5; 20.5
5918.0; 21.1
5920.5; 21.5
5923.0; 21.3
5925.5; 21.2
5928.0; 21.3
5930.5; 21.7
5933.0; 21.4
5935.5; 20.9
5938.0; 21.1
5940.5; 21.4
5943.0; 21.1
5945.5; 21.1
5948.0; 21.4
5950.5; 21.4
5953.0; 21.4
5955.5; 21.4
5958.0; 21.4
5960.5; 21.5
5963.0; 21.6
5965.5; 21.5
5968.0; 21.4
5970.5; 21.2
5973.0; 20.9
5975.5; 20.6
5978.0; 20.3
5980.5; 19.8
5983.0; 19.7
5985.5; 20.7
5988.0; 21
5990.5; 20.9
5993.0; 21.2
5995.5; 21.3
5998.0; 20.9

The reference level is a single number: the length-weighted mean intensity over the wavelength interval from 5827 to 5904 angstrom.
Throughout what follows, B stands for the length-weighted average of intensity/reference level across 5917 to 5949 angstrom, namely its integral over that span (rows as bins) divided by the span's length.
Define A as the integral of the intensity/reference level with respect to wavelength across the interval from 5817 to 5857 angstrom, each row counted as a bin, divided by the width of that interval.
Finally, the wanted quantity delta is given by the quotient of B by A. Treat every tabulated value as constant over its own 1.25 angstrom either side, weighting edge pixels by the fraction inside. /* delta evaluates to 1.00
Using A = 1.04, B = 1.03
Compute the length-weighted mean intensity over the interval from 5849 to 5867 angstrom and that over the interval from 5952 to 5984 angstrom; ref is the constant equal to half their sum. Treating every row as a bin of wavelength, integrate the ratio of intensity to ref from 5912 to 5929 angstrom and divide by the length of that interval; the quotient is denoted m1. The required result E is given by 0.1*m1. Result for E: 0.102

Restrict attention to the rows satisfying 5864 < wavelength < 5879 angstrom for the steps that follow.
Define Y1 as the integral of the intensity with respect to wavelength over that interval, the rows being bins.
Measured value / 320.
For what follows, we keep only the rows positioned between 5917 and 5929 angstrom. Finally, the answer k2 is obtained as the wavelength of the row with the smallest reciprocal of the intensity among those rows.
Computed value 5920.5 angstrom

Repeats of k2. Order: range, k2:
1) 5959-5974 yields 5963.0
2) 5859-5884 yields 5875.5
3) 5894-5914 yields 5903.0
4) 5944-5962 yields 5960.5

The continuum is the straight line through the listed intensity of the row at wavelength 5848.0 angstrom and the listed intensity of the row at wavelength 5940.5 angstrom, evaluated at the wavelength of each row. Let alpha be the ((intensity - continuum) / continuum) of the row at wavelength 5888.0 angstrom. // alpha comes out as -0.05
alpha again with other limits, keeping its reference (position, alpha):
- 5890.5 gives -0.08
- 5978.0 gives -0.05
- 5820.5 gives 0.07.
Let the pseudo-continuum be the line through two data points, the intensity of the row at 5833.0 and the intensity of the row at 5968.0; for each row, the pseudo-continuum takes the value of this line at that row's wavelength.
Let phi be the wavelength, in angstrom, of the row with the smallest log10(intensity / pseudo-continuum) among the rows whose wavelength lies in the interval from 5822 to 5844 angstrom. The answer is 5833.0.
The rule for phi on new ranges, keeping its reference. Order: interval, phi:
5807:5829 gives 5813.0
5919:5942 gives 5935.5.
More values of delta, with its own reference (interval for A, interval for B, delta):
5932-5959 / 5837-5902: 0.96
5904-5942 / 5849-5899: 0.97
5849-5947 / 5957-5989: 1.02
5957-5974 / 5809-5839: 1.01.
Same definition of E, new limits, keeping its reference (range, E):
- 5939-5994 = 0.102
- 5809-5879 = 0.103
